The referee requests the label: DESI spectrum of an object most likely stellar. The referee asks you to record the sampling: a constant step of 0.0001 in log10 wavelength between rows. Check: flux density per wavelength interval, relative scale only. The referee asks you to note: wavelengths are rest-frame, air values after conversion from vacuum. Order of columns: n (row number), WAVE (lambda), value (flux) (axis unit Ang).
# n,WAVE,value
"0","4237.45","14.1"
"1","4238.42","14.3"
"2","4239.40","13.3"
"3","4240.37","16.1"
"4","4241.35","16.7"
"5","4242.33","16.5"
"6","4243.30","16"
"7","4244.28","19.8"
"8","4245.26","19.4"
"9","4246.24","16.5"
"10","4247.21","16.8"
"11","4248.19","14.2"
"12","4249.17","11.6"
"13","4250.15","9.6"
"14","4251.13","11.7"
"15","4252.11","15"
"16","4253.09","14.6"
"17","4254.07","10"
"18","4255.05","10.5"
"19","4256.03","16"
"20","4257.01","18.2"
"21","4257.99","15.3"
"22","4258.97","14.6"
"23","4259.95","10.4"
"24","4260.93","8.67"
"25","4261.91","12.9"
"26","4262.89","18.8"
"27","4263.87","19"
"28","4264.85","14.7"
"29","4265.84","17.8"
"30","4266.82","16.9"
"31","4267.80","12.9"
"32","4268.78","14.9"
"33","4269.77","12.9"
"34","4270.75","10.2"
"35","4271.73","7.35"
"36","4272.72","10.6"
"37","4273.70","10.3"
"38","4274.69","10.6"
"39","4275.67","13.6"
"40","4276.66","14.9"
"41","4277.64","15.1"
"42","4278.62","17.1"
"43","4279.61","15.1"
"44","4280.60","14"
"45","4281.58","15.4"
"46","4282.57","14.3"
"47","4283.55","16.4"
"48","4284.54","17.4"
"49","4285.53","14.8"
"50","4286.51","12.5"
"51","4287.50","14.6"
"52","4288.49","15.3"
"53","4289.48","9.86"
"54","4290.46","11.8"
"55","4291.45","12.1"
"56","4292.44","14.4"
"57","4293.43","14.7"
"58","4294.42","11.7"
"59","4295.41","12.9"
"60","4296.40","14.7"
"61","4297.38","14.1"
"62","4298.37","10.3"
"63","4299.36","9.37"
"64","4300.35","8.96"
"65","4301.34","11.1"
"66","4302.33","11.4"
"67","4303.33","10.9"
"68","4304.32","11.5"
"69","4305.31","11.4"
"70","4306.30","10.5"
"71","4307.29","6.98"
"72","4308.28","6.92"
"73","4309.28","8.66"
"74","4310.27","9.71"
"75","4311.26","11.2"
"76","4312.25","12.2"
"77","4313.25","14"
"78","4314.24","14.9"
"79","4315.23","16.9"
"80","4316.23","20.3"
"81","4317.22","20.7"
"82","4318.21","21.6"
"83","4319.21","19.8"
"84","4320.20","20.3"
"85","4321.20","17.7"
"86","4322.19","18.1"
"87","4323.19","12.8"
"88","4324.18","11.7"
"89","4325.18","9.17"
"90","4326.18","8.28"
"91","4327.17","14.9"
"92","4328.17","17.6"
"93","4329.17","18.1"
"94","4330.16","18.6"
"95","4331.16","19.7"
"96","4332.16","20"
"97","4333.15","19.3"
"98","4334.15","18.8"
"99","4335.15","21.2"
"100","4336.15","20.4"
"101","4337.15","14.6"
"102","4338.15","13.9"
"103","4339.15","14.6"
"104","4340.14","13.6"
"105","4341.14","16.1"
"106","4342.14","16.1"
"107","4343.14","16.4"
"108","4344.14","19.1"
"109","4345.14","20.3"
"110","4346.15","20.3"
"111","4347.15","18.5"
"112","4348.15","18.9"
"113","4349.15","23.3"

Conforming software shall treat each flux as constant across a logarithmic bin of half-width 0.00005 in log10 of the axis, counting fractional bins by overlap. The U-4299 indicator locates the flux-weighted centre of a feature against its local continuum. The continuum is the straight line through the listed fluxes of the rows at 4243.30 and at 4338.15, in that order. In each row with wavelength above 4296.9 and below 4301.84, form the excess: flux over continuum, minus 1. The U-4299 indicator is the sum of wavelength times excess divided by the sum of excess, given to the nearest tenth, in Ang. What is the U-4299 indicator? 4299.7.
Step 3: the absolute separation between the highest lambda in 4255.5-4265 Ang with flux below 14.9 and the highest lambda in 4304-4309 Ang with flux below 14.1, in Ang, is 43.4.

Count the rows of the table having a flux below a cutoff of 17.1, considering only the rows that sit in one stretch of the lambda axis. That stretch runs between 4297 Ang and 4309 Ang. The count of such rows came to 12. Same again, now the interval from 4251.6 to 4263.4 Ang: 10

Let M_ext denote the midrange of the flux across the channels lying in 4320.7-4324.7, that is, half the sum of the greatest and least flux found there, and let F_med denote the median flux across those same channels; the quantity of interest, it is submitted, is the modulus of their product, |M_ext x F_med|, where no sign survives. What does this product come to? 227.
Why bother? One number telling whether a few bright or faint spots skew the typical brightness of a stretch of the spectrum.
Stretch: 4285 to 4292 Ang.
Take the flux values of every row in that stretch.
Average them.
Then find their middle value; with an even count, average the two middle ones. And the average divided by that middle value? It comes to 1.04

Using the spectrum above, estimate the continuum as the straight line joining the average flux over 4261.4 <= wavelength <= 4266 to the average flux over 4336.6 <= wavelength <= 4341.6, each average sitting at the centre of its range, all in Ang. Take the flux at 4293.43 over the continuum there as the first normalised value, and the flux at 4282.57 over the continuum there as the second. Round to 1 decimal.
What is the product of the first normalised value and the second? 0.8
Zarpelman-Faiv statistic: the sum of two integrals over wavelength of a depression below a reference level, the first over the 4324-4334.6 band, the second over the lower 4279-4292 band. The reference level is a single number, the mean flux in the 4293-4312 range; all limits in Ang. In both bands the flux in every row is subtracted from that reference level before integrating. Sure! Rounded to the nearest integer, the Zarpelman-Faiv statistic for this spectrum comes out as -98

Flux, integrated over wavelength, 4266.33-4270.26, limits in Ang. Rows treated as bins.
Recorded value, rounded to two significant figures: 57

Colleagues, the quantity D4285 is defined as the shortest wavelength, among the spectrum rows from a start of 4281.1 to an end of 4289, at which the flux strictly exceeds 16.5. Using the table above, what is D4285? 4284.54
